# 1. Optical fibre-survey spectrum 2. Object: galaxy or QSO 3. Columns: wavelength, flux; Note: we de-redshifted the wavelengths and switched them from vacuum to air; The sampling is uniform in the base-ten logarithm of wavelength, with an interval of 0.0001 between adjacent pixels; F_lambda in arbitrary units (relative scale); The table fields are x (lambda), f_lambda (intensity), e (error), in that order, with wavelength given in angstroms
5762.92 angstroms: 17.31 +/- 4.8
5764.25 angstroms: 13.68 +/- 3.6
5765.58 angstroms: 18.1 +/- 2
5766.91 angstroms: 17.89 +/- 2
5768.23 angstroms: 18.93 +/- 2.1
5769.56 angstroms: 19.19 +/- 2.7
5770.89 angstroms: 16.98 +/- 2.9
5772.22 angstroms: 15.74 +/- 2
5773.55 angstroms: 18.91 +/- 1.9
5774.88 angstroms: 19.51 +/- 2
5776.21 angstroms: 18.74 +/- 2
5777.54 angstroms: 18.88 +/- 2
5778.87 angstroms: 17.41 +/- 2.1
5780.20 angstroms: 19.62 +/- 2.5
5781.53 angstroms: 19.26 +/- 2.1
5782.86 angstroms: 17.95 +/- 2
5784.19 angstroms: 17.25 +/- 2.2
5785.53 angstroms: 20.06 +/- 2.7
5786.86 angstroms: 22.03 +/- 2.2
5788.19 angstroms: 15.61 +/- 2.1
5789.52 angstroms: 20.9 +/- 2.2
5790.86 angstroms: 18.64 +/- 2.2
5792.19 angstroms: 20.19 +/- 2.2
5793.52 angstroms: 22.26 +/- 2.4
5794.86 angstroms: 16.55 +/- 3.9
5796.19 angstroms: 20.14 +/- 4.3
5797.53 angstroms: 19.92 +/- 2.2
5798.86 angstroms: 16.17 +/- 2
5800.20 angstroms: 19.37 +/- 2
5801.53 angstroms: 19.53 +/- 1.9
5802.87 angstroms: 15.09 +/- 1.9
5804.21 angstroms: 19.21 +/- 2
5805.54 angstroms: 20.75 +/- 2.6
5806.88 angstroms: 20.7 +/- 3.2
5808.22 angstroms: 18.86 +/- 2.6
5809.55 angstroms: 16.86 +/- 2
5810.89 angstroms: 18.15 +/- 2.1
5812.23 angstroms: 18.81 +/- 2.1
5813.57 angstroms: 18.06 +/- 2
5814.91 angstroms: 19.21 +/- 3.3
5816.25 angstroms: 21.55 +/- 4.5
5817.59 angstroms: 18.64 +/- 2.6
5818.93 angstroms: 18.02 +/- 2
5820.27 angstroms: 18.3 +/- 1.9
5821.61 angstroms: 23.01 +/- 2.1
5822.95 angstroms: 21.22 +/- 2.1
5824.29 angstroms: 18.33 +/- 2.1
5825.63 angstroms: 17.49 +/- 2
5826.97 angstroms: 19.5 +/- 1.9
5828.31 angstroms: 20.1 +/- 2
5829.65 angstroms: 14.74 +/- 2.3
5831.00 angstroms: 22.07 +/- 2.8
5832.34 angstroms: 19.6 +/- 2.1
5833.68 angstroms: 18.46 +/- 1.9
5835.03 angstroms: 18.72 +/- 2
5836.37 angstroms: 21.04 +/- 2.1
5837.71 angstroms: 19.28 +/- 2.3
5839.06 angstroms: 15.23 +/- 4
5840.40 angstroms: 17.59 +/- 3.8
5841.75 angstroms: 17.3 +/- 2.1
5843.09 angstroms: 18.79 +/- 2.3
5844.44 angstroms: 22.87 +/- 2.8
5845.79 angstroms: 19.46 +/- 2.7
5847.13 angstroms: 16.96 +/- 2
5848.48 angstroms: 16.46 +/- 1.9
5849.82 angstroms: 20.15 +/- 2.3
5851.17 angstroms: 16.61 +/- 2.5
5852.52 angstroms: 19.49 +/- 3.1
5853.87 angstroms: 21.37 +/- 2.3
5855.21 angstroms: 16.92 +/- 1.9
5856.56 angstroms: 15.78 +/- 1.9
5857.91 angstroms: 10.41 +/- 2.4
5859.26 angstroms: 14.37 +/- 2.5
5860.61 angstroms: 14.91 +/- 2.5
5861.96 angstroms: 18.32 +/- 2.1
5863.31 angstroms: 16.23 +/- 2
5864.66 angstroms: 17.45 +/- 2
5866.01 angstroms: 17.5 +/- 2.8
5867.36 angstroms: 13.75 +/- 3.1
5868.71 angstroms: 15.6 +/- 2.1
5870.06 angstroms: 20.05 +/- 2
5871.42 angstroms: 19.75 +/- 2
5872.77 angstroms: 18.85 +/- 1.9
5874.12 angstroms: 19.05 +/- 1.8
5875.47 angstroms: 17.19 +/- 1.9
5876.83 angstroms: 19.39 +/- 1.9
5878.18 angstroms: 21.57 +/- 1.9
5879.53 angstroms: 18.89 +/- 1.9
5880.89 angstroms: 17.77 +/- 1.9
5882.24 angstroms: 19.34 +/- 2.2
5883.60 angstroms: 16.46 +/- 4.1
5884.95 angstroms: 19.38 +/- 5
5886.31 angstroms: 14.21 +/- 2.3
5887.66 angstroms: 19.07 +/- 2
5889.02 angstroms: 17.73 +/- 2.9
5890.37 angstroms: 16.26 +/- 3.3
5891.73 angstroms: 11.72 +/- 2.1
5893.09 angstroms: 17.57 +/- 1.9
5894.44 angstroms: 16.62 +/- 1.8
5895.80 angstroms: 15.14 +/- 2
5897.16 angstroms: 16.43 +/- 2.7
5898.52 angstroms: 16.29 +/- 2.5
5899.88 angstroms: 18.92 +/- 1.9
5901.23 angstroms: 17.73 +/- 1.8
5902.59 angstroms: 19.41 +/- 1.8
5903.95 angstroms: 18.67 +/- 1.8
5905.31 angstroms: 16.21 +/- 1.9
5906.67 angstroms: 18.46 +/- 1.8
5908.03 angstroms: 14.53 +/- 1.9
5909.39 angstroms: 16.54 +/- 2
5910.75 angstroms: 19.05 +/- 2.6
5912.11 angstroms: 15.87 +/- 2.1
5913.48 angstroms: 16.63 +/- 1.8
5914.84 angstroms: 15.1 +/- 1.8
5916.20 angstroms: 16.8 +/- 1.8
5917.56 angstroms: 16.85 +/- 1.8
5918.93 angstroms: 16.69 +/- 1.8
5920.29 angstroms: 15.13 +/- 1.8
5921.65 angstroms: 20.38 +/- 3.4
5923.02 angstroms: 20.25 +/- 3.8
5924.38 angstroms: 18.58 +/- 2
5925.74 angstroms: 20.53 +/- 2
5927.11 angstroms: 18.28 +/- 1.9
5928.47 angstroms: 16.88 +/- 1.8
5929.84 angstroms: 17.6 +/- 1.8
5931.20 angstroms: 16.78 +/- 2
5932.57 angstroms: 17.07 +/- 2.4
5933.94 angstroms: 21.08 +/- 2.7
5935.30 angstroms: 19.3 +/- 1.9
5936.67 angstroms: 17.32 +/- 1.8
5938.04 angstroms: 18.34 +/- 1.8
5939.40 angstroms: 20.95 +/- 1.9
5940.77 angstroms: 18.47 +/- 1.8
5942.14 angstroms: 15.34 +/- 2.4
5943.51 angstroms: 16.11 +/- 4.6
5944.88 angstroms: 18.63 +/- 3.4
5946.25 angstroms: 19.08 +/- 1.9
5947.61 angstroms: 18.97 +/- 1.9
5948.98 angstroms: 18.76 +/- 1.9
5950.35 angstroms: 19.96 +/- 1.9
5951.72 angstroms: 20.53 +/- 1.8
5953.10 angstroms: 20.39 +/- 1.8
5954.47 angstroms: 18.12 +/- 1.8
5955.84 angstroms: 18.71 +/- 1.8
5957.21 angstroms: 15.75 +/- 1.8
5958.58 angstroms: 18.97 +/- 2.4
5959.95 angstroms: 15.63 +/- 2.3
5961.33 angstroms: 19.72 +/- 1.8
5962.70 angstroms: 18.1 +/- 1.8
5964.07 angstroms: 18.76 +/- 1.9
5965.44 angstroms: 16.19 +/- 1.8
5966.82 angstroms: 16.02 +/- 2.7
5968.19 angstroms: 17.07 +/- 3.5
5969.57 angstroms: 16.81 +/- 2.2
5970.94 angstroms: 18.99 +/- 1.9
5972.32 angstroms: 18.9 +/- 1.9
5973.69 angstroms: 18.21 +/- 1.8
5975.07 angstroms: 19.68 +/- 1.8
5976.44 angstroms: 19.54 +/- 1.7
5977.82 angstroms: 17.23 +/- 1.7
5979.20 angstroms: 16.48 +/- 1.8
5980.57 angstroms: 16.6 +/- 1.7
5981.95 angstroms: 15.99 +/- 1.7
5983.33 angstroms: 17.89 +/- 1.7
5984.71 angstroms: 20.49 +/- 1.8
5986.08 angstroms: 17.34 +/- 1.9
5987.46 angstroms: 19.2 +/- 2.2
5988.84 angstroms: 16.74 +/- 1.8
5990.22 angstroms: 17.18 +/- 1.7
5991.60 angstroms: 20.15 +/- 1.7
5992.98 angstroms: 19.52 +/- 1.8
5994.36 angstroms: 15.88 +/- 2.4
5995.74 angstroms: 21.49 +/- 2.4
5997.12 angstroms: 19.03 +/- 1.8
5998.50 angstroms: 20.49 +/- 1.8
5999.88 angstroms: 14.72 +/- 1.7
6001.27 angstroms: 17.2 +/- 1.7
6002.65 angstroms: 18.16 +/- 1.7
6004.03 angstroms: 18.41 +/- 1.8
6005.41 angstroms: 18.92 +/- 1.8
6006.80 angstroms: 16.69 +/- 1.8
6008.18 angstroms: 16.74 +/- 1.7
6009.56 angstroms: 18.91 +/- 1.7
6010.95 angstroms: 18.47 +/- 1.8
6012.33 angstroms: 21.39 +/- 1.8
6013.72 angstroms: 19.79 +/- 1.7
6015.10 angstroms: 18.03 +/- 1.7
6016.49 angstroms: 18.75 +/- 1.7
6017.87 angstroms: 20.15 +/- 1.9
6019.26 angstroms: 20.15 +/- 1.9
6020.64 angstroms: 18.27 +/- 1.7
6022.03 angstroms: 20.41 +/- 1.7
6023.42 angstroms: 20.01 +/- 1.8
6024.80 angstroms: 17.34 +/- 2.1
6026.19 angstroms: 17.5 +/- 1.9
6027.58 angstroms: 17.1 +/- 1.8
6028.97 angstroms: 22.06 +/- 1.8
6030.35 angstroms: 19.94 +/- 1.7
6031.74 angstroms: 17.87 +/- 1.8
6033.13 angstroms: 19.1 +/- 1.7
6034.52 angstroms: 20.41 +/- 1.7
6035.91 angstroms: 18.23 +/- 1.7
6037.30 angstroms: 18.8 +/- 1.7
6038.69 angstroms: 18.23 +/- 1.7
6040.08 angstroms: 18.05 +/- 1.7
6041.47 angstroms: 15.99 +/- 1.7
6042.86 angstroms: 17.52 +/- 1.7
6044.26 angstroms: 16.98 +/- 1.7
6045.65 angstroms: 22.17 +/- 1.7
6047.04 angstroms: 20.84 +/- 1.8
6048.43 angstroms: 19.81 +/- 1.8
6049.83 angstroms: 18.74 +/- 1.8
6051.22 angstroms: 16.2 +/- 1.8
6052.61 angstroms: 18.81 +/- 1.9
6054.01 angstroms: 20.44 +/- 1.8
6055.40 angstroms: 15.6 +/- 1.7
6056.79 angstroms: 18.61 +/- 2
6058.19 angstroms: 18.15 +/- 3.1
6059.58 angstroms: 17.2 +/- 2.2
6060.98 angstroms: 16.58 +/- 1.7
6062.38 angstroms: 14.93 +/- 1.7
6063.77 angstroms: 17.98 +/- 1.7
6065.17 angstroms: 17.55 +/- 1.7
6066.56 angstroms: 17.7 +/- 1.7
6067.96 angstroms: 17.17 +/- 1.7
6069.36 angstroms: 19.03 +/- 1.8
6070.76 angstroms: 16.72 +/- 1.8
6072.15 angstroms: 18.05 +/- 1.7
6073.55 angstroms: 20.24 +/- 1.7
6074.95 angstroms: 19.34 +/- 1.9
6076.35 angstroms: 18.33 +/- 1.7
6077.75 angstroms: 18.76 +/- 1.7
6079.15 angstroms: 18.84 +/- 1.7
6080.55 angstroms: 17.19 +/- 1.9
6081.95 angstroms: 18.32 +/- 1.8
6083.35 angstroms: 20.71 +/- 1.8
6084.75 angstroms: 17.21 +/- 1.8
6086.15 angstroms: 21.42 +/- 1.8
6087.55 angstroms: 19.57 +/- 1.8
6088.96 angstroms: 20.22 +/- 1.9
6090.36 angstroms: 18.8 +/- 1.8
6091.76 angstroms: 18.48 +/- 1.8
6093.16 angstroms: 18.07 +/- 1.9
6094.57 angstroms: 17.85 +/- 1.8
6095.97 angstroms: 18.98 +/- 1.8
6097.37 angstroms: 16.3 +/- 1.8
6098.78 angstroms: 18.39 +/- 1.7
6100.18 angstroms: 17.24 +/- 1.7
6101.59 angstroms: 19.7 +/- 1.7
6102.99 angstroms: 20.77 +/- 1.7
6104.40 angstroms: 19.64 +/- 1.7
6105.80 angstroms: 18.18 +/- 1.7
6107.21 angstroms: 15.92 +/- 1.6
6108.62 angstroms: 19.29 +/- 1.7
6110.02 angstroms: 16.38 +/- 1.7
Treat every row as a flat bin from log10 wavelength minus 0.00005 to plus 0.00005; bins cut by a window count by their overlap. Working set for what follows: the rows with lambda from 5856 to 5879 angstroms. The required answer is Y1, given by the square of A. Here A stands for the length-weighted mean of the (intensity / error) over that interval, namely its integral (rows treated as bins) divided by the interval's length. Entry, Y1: 67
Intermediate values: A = 8.2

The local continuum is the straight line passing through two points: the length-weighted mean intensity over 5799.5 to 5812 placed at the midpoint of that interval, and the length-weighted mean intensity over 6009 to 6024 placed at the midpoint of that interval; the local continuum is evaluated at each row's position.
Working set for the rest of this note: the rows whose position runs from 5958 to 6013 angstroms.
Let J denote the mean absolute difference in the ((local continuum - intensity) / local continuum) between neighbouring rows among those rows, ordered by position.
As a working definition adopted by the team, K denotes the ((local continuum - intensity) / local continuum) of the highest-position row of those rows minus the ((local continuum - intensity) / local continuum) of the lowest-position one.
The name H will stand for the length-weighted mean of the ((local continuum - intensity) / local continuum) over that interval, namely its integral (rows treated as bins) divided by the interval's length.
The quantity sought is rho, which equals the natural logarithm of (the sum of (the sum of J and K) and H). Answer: -3.2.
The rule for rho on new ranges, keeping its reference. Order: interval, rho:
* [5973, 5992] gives -2.9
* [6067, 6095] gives -2.4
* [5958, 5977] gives -2.2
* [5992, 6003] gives -1.2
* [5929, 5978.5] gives -1.8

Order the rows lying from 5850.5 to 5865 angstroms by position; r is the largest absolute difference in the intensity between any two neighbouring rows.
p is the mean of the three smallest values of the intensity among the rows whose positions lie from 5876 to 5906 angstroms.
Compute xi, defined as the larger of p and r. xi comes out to 13.7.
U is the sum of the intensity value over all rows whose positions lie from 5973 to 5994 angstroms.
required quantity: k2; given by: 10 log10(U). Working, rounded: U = 272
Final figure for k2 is 24.3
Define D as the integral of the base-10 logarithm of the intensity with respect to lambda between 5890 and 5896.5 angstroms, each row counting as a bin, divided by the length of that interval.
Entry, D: 1.18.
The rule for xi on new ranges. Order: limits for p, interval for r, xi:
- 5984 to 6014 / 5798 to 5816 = 15.8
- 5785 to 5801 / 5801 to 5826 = 16.1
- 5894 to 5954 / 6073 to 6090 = 14.9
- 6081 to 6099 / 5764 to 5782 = 17.1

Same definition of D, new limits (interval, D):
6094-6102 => 1.26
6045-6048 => 1.33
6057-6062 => 1.23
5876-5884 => 1.28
